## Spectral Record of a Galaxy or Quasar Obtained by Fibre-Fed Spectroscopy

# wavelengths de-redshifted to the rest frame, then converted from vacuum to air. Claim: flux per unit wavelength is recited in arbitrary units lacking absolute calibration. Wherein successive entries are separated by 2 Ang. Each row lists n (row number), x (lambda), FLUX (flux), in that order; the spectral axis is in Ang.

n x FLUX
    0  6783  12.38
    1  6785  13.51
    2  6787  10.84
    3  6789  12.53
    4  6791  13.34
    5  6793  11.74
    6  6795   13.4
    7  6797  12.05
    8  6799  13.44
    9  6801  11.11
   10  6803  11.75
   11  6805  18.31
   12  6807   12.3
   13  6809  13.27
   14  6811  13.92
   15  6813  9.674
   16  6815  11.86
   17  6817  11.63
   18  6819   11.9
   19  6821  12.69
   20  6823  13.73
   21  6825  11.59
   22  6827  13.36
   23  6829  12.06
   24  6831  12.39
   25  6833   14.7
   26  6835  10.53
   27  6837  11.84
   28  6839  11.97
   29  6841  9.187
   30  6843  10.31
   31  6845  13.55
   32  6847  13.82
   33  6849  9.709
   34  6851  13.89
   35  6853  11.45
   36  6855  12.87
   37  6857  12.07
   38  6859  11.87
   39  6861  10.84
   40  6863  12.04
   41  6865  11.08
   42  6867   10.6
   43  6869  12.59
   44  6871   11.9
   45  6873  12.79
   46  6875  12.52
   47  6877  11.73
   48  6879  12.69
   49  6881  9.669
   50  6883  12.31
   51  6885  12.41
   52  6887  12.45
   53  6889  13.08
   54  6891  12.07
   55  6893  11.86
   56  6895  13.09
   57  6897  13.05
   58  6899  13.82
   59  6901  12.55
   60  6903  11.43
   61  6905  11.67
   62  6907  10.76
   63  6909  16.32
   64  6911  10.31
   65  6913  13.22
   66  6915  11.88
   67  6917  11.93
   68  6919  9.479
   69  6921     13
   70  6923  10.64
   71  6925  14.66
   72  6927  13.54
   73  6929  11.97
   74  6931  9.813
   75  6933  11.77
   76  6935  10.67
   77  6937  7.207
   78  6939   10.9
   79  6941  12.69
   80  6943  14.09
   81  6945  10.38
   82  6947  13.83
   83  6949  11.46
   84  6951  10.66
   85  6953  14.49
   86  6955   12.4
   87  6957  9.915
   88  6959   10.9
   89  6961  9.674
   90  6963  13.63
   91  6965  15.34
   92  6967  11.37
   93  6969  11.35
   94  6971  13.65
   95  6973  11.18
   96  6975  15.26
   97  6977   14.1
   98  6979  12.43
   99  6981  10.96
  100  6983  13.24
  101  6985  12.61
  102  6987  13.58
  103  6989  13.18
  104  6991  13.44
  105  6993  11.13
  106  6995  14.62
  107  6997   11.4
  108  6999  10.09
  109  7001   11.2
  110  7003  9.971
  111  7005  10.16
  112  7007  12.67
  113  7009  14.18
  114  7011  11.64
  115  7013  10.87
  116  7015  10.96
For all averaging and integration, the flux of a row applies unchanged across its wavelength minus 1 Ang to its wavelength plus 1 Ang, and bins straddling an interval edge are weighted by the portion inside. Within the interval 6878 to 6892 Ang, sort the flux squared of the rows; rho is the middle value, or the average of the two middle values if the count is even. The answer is 154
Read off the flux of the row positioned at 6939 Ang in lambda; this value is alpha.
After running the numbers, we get 10.9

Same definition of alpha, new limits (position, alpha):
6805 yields 18.31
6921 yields 13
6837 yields 11.84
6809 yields 13.27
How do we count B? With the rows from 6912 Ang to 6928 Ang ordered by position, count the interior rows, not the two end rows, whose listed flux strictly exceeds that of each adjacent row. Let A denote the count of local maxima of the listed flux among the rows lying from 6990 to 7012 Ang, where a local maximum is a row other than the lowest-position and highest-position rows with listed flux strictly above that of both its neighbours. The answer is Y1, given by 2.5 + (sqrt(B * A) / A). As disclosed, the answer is 3.5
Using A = 3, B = 3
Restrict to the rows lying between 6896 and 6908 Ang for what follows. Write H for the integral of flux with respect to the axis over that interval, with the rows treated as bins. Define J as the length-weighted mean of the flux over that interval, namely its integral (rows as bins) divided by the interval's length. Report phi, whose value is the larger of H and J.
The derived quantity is 147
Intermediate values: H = 147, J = 12.2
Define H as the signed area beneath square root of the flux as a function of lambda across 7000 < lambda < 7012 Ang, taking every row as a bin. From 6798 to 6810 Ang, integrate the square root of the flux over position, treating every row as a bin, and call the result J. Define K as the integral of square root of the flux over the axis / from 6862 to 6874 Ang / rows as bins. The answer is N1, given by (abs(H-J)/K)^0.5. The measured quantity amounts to 0.263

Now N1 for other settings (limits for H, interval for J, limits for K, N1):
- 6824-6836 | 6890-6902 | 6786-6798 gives 0.115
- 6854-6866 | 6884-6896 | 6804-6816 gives 0.167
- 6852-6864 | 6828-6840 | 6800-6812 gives 0.121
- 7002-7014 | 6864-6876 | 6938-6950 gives 0.123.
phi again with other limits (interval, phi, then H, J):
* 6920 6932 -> 147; 147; 12.3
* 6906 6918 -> 149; 149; 12.4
